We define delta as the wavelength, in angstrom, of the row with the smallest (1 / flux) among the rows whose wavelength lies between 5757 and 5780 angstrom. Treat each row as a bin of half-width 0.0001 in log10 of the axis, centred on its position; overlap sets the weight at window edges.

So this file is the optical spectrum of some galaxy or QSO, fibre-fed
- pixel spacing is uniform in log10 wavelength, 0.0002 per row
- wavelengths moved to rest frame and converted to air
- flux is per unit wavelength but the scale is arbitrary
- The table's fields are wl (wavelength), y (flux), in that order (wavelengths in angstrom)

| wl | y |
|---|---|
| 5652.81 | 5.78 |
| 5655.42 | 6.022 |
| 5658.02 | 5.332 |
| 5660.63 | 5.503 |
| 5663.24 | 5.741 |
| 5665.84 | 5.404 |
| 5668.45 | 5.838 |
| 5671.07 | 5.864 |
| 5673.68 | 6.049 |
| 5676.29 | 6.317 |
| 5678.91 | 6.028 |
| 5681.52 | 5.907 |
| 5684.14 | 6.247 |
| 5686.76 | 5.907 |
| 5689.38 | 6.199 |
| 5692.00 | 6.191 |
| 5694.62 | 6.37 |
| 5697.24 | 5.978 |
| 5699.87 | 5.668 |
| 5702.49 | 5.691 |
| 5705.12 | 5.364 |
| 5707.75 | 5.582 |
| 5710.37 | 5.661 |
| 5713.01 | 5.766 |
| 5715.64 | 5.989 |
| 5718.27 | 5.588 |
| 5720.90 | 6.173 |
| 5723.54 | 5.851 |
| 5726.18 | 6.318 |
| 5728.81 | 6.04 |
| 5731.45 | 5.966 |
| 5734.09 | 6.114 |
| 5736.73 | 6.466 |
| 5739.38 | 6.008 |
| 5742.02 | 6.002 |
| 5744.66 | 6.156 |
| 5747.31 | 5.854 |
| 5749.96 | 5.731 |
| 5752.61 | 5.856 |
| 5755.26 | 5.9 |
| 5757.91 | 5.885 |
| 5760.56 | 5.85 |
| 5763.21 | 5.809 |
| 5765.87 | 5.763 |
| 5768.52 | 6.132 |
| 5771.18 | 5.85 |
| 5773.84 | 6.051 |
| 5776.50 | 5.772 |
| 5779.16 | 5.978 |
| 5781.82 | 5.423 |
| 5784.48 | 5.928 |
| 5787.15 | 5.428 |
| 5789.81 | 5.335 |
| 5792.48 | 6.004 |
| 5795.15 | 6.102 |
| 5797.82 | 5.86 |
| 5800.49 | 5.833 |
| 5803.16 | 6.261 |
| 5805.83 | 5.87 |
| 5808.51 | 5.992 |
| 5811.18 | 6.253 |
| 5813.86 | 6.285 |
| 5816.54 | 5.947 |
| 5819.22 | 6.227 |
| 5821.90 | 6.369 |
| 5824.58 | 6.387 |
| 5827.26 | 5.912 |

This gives 5768.52 angstrom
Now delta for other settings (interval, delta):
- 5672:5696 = 5694.62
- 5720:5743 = 5736.73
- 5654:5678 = 5676.29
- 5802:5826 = 5824.58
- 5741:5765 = 5744.66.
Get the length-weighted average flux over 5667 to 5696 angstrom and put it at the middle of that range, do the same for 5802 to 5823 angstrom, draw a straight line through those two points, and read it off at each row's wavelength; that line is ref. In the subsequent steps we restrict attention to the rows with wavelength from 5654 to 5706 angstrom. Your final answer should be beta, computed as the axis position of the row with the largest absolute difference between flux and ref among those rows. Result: 5658.02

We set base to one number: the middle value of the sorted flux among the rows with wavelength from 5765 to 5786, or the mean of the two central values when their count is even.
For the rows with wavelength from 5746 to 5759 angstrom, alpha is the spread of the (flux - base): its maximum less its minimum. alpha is 0.17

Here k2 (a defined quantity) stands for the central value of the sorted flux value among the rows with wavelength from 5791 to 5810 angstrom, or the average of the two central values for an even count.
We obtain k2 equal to 5.99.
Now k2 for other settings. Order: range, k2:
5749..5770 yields 5.85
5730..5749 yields 6.01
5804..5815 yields 6.12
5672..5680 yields 6.05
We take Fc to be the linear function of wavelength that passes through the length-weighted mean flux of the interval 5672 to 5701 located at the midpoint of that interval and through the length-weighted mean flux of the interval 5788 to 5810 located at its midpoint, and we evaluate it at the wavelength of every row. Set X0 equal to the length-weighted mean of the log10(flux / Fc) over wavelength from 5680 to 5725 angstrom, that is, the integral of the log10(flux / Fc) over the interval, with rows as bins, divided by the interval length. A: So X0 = -0.0122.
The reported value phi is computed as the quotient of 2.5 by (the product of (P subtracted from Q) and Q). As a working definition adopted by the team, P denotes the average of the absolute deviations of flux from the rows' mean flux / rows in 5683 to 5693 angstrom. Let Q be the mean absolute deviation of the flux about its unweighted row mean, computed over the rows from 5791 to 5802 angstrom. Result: -2152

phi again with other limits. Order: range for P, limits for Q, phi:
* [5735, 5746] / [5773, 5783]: 220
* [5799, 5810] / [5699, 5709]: -751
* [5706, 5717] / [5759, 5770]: -3285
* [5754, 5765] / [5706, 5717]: 202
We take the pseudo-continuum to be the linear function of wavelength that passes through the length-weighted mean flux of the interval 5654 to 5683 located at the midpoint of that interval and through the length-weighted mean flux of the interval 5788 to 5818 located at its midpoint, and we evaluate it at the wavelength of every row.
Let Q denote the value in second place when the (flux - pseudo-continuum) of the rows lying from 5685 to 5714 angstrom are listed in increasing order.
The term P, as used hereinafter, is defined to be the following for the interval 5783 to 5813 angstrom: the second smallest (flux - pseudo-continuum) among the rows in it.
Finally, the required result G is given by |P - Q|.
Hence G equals 0.24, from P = -0.52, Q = -0.28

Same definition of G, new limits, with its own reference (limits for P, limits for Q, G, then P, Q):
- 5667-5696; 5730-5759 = 0.10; 0.04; -0.06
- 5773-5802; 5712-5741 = 0.42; -0.52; -0.10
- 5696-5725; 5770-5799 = 0.24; -0.29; -0.52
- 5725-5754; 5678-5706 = 0.13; -0.06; -0.19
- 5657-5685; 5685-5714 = 0.13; -0.41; -0.28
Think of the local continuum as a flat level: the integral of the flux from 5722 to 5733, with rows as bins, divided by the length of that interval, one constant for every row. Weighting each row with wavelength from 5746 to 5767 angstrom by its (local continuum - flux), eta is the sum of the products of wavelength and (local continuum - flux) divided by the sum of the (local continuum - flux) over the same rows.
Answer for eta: 5756.8 angstrom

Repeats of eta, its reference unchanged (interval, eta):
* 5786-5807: 5791.0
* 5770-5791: 5784.0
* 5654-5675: 5662.8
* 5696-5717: 5706.1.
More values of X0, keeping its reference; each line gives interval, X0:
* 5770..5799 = -0.0101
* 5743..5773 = -0.0054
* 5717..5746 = 0.0037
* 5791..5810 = 0.0063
